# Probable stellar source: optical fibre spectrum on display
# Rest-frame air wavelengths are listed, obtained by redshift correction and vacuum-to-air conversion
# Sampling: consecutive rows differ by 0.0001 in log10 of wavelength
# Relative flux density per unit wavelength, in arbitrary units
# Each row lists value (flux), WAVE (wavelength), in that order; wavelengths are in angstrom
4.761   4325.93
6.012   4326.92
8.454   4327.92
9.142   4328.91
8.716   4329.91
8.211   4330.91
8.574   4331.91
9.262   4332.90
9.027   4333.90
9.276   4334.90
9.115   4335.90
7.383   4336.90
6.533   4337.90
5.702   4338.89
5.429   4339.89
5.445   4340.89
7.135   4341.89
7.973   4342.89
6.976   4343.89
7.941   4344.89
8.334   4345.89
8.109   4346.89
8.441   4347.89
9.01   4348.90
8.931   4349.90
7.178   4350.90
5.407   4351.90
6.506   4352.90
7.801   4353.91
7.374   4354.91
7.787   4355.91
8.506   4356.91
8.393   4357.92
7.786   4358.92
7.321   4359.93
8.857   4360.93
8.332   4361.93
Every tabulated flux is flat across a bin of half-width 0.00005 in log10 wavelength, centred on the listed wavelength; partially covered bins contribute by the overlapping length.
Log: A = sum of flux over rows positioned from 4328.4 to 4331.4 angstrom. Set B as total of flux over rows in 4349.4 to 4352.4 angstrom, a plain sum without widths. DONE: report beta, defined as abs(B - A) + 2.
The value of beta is 7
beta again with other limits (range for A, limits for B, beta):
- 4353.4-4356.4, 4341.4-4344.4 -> 3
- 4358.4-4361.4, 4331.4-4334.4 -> 5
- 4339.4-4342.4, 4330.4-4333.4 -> 10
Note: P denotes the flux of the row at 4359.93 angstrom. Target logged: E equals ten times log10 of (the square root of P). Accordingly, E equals 4.32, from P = 7.321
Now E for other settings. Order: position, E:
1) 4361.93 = 4.60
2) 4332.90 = 4.83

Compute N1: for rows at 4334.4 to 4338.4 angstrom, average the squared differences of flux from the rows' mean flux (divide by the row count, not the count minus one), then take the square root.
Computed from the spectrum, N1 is 1.2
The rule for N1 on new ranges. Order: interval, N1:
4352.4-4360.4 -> 0.6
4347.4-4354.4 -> 1.2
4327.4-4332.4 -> 0.3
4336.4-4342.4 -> 0.8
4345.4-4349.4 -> 0.3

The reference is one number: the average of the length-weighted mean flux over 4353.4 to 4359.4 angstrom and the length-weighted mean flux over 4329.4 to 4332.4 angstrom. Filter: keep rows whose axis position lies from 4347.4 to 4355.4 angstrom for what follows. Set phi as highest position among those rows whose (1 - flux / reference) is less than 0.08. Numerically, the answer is 4353.91 angstrom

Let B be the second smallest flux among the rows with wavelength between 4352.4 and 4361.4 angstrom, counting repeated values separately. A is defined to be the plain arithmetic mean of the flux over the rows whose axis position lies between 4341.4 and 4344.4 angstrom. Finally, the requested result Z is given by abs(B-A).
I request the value 0.0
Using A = 7.4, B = 7.321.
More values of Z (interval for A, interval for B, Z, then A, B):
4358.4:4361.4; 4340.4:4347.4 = 1.0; 8.0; 6.976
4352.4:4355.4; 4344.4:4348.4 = 0.9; 7.2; 8.109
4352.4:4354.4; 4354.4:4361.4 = 0.2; 7.2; 7.374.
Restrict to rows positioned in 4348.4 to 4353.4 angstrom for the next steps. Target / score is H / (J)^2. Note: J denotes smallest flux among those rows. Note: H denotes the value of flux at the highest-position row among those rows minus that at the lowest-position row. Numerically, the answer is -0.086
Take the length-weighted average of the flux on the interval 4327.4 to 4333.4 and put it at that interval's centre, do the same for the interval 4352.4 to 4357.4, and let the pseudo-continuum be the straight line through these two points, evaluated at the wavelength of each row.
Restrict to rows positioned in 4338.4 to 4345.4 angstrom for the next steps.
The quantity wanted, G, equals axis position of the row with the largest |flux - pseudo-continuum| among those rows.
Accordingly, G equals 4339.89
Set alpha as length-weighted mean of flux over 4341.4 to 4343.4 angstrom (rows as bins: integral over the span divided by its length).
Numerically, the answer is 7.6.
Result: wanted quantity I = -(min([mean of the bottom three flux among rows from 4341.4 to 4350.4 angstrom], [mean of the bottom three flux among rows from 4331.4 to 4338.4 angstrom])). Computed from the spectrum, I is -7.4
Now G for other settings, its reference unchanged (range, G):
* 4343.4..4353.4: 4351.90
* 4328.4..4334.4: 4332.90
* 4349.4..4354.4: 4351.90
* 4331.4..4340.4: 4339.89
